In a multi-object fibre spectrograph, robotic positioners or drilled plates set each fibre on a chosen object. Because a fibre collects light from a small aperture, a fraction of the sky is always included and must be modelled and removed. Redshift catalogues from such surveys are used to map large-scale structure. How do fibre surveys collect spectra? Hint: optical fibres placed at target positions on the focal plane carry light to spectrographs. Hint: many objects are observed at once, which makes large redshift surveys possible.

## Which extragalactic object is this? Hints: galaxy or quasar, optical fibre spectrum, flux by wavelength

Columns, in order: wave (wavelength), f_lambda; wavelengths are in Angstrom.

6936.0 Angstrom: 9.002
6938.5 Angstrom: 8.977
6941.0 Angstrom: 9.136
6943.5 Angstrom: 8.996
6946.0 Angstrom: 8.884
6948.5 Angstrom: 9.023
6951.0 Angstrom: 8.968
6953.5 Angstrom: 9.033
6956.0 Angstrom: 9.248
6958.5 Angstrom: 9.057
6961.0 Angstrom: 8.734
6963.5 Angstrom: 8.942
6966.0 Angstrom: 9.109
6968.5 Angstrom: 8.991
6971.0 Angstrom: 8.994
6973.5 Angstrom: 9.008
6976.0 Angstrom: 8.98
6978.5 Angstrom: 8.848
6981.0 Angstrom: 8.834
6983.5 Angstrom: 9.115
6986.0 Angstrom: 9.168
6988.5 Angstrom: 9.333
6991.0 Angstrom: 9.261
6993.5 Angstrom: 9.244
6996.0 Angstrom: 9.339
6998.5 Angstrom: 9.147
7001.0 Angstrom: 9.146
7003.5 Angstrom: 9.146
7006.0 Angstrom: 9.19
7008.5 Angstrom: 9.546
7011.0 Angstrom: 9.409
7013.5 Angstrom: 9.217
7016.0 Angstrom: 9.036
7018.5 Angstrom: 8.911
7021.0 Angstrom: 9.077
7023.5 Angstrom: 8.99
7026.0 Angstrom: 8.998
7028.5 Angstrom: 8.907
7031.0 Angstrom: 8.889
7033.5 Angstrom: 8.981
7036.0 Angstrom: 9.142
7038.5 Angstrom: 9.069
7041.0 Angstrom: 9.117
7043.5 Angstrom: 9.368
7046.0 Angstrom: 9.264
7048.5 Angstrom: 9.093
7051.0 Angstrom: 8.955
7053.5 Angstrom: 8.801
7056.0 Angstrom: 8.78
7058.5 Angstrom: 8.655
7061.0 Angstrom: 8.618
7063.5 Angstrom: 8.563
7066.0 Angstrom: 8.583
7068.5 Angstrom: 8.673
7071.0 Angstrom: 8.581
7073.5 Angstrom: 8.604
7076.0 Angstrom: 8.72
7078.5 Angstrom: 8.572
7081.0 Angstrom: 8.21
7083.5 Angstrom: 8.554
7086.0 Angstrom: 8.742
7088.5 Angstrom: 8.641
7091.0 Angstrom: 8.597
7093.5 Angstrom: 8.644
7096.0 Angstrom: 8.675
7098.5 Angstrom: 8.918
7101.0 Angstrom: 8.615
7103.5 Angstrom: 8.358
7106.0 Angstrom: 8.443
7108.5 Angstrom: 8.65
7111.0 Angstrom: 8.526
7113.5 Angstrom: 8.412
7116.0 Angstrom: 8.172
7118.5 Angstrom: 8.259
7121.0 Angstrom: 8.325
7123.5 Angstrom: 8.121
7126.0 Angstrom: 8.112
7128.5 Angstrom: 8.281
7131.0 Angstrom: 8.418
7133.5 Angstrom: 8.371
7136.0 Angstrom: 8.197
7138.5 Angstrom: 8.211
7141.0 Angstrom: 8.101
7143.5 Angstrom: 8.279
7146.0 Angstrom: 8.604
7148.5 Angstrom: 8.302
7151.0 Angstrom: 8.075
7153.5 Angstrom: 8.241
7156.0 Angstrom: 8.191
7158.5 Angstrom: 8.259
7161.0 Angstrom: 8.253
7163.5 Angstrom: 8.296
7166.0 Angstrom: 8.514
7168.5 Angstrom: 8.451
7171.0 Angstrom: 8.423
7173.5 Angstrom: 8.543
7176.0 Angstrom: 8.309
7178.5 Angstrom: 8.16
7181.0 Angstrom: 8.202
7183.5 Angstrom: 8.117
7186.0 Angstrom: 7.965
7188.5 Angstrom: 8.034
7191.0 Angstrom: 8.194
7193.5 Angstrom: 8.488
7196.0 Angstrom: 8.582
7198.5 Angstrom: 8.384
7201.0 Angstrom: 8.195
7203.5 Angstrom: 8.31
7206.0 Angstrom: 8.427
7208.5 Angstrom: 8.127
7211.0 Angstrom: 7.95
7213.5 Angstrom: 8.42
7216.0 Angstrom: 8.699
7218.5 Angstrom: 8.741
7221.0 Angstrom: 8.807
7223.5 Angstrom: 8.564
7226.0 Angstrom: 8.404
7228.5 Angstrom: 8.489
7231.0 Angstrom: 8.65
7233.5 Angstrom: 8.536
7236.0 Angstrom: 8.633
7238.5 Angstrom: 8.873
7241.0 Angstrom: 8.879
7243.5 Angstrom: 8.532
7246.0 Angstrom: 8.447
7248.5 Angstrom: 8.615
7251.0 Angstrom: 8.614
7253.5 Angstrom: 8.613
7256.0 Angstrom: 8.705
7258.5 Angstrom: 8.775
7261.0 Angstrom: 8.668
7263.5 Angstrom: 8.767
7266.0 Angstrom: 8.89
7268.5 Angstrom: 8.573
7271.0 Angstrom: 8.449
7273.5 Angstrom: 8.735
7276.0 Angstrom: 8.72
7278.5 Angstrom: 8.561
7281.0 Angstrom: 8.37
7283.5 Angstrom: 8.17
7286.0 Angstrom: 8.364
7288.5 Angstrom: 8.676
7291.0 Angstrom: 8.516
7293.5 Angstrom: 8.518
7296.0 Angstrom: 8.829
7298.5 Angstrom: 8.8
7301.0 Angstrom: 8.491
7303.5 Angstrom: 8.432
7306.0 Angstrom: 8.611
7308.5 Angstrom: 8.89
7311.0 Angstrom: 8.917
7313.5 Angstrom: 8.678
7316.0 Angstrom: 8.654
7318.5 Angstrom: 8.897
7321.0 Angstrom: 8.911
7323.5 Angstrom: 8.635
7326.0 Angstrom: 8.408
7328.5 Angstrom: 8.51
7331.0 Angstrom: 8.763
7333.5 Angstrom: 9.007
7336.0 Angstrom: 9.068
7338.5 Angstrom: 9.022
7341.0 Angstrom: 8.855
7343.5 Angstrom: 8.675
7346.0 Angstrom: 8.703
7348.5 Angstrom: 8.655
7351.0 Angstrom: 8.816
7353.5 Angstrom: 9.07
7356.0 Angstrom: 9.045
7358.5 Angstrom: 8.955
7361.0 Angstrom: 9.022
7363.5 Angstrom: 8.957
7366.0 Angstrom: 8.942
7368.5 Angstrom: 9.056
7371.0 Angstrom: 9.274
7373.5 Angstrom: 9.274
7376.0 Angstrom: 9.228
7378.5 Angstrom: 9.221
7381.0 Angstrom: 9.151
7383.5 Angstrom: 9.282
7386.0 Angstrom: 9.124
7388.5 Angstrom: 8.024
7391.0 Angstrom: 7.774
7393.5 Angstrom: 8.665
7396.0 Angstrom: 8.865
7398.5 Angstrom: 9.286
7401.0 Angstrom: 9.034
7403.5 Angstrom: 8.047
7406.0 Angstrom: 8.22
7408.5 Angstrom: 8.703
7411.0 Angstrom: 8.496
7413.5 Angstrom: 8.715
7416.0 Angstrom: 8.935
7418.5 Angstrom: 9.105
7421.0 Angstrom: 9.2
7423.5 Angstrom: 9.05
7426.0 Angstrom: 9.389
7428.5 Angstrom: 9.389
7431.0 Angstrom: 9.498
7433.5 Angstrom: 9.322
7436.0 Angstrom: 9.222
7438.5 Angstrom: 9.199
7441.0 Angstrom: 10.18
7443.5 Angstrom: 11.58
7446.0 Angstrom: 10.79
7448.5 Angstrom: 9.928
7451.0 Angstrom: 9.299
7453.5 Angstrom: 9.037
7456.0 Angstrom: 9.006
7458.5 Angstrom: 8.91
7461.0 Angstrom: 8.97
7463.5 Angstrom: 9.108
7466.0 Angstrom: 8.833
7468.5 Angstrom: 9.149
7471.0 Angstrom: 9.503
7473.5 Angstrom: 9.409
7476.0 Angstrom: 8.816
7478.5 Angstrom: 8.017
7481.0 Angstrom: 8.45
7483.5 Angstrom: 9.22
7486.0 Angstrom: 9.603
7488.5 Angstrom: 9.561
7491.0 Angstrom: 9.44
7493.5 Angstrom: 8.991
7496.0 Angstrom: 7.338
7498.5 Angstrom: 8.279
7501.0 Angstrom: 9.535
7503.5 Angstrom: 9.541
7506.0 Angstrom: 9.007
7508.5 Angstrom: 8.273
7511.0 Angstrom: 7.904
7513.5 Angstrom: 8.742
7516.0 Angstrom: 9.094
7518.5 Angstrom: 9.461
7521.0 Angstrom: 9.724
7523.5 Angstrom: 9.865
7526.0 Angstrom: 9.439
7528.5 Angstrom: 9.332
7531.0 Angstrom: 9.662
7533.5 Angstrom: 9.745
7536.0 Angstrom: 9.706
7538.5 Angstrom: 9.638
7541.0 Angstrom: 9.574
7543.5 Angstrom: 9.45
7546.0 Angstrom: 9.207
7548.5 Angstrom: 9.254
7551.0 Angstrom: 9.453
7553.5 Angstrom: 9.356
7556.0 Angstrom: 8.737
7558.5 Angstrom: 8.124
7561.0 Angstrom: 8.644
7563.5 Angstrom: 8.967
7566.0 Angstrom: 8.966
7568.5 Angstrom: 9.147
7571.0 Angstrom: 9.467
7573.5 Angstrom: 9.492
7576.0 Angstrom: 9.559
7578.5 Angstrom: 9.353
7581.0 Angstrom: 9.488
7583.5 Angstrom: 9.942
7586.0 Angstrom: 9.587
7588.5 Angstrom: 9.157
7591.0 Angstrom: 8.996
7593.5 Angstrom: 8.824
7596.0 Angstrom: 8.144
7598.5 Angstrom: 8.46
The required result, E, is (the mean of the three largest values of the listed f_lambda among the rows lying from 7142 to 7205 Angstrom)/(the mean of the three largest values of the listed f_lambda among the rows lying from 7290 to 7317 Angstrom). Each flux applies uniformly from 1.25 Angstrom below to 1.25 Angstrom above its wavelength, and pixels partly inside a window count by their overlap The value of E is 0.97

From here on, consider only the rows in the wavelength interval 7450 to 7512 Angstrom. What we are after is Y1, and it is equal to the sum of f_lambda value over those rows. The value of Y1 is 223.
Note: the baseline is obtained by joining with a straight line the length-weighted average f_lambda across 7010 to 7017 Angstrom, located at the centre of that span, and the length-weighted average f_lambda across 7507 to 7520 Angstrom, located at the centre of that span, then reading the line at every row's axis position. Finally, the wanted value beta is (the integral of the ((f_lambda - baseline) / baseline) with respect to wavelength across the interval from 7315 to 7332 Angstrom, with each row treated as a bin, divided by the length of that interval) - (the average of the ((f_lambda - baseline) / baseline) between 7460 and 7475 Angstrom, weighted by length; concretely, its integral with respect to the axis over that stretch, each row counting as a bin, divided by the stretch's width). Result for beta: -0.07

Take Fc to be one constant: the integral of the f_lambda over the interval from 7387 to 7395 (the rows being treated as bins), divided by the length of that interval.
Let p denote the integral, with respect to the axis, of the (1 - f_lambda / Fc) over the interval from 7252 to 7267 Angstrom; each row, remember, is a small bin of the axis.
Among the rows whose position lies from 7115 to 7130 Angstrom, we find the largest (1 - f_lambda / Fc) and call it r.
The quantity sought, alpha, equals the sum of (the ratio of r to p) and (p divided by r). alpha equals -83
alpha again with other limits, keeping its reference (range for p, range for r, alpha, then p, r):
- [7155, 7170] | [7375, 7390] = -10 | -0.2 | 0.022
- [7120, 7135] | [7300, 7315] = 4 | -0.1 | -0.027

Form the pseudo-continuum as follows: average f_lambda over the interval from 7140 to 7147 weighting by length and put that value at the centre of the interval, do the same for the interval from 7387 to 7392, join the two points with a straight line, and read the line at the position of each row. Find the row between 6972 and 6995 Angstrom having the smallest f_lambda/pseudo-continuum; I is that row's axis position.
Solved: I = 6981.0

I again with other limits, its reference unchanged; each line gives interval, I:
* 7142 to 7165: 7151.0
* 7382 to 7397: 7391.0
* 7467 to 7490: 7478.5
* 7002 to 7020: 7018.5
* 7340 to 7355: 7348.5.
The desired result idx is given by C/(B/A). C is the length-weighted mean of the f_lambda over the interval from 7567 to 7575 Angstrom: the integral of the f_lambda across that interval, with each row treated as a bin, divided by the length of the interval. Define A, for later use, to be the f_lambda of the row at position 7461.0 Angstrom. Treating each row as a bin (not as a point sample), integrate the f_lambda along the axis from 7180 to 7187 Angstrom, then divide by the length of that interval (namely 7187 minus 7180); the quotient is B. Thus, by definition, 10.4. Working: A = 8.97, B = 8.1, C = 9.36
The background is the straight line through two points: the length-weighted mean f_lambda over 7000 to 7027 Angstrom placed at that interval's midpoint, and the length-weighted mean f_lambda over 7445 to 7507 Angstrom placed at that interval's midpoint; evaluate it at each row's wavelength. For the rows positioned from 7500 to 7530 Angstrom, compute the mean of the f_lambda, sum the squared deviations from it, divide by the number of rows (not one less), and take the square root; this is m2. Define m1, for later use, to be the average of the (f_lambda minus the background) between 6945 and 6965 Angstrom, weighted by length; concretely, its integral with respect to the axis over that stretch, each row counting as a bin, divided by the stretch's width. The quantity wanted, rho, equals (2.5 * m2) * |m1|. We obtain 0.24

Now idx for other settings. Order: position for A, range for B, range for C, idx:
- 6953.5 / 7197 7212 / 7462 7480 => 9.8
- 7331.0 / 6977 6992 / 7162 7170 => 8.1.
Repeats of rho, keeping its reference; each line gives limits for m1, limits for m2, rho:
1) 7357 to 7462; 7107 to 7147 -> 0.01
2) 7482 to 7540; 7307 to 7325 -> 0.02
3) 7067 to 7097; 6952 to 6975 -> 0.18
